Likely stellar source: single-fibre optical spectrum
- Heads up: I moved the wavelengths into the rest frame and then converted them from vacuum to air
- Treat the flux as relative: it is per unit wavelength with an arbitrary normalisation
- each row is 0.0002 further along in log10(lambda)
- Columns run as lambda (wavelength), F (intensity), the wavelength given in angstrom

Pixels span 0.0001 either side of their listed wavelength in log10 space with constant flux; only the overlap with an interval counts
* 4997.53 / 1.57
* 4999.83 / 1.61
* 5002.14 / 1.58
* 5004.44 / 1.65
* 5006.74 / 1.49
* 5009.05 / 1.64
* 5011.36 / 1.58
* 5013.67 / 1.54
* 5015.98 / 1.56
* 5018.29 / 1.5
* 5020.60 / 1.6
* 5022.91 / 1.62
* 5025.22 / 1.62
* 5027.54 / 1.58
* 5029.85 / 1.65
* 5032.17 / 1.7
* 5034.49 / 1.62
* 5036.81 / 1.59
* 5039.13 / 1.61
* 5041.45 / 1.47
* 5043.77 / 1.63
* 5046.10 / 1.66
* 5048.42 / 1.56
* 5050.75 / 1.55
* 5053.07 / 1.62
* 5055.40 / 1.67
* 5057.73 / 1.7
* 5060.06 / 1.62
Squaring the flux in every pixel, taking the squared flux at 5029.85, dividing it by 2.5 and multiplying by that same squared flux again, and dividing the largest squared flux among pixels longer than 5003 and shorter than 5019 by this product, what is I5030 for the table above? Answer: 0.92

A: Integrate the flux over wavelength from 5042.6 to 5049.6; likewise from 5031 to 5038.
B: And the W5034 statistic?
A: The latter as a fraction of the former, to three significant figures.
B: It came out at 1.01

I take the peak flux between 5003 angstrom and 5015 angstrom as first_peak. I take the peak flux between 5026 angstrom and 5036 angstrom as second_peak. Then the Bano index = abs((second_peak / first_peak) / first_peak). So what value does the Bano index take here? 0.624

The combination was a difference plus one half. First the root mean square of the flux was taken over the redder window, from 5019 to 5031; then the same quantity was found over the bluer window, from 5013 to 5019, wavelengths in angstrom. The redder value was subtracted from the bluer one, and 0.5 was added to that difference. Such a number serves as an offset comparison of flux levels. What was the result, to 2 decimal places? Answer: 0.42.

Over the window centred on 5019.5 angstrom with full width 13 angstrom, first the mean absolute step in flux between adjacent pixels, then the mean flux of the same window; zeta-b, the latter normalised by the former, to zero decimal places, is 39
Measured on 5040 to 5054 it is 21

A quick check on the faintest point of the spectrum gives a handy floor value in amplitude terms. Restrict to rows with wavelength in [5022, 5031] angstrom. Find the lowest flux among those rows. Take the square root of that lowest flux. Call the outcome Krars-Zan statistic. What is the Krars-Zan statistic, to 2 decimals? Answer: 1.26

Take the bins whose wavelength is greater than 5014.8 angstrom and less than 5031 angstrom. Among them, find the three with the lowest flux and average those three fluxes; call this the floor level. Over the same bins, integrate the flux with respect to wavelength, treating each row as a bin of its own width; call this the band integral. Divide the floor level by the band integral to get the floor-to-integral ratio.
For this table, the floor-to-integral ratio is 0.060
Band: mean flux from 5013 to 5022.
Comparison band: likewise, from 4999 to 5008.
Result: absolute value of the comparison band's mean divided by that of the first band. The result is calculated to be 1.02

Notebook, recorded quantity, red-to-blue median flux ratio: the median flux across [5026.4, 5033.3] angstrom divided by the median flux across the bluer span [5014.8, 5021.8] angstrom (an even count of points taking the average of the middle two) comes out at 1.06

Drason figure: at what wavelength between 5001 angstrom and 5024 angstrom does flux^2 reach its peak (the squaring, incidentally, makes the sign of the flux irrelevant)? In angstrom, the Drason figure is 5004.44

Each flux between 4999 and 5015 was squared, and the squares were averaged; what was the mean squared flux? 2.51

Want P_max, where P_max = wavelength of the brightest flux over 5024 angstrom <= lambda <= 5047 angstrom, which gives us 5032.17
